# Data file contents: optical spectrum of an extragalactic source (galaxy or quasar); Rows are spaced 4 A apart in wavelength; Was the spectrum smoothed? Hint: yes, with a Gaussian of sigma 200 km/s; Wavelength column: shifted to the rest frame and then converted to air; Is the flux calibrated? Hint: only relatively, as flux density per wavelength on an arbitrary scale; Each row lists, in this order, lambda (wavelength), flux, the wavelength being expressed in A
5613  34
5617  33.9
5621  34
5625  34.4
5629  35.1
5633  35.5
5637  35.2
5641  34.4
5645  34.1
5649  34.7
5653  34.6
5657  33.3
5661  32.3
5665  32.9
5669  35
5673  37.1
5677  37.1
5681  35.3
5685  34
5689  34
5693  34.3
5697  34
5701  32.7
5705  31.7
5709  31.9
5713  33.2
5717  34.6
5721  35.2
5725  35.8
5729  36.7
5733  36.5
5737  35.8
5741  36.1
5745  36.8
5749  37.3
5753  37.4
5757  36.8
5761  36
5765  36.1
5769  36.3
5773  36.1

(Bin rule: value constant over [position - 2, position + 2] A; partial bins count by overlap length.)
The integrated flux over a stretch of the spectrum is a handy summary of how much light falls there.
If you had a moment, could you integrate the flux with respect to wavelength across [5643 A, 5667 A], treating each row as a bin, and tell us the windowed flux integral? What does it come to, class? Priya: 808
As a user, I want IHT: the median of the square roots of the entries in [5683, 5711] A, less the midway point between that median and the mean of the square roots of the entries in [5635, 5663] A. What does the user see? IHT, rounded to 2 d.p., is 0.00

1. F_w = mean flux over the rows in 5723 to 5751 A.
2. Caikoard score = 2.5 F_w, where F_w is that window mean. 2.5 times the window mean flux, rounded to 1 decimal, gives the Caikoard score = 91.1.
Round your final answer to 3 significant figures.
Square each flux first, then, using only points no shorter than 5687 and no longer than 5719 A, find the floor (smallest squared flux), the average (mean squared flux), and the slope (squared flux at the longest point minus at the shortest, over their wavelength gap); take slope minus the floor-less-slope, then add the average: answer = 108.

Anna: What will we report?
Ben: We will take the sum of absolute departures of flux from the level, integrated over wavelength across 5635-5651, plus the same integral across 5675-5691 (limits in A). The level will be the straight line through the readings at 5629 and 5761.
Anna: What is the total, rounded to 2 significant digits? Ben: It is 29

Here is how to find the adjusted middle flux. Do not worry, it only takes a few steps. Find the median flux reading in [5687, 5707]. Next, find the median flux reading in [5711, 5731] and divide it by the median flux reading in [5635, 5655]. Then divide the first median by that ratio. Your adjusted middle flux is 33.4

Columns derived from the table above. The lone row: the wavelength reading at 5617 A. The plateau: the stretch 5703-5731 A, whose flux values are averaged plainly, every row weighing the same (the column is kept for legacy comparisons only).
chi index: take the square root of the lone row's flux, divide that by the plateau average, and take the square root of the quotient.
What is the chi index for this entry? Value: 0.413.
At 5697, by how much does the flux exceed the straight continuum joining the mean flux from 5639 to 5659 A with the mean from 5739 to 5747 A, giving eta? -1.4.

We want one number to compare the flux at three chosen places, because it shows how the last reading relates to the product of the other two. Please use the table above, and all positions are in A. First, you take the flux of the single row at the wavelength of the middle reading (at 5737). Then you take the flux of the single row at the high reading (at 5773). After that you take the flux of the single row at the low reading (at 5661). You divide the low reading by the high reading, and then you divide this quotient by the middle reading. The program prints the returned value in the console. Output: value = 0.0250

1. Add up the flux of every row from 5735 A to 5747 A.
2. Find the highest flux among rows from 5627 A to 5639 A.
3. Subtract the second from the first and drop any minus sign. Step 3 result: 73.2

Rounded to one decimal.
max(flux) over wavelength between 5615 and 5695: 37.1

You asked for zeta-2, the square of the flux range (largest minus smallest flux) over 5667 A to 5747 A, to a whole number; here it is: 29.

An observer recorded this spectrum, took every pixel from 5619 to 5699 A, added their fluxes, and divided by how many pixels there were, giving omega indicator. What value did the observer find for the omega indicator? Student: 34.6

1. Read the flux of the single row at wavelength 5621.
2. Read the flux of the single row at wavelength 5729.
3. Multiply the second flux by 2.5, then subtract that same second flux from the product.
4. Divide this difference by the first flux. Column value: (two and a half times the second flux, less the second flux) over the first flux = 1.62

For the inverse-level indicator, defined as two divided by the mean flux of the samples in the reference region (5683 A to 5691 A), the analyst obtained 0.0588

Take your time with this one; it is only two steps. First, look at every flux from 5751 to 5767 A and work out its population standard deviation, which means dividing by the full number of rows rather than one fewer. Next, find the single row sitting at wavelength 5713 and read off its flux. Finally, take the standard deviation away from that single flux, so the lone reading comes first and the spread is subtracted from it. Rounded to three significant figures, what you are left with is 32.6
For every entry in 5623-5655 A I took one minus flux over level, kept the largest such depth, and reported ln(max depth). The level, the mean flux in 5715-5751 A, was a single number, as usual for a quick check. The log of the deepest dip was -2.9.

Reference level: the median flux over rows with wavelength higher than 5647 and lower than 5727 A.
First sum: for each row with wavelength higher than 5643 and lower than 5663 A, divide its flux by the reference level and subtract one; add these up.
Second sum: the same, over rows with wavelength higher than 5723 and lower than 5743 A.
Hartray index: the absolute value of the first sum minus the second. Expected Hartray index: 0.35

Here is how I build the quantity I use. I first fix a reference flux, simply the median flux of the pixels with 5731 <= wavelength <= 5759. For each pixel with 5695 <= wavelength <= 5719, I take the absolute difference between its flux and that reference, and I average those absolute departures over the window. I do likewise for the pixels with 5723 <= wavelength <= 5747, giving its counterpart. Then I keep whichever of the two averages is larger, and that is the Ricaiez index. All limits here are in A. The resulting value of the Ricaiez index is 3.8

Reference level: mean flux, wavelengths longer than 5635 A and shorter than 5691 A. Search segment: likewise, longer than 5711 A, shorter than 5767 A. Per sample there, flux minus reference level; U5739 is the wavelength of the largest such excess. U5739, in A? 5753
